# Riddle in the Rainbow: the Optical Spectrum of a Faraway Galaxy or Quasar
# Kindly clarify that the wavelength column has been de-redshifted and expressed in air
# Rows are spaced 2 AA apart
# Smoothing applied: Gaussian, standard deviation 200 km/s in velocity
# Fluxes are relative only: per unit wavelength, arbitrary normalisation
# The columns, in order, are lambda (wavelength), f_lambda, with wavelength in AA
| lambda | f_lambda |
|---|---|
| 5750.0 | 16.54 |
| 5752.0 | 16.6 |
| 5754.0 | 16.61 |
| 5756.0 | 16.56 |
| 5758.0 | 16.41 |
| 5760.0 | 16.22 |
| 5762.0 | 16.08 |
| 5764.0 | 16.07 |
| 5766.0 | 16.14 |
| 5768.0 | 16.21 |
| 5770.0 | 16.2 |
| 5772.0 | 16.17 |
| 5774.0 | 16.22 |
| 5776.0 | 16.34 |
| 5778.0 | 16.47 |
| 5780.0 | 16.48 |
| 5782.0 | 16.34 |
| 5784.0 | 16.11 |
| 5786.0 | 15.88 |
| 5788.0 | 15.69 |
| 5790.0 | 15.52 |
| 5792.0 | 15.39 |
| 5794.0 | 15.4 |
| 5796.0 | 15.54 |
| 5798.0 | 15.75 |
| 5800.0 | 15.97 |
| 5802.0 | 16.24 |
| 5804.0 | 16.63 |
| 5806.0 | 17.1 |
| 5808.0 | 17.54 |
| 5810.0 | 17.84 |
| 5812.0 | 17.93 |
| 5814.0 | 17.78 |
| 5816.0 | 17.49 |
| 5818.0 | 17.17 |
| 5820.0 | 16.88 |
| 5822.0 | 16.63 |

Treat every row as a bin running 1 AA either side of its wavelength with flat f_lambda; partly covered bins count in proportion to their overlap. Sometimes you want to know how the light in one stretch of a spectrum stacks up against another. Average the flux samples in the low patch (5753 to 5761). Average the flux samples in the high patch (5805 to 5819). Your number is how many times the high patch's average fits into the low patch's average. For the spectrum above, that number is 0.94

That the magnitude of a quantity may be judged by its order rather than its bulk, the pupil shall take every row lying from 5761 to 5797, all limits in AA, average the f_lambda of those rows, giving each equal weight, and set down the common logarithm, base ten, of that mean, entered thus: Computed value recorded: 1.20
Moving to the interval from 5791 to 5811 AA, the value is 1.21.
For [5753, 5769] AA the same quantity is 1.21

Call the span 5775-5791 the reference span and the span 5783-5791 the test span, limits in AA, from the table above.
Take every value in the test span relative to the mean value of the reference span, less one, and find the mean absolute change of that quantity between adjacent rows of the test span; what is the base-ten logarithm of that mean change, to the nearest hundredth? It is -1.91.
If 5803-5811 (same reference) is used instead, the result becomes -1.60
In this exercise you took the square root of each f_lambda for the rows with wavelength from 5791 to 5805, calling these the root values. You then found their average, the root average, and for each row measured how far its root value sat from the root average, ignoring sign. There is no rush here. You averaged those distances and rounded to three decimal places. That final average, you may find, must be 0.047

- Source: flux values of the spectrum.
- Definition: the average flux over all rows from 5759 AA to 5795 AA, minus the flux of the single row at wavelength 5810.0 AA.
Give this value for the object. -1.8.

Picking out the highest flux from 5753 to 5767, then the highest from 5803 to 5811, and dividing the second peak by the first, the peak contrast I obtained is 1.07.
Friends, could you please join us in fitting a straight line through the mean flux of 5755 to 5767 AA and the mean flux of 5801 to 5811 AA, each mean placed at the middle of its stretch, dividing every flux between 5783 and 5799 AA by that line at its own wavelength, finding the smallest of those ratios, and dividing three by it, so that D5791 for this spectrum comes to 3.28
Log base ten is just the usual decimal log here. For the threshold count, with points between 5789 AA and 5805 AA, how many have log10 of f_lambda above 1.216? 1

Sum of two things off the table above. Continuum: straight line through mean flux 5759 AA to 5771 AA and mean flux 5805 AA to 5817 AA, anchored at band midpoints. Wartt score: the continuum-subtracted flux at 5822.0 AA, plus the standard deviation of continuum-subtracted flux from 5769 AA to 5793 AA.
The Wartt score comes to -0.8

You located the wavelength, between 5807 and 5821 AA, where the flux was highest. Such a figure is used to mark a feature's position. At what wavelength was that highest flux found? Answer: 5812.0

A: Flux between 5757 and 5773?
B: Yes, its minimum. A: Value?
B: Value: 16.07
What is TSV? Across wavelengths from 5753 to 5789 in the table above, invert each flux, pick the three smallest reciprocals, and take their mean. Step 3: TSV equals 0.0604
